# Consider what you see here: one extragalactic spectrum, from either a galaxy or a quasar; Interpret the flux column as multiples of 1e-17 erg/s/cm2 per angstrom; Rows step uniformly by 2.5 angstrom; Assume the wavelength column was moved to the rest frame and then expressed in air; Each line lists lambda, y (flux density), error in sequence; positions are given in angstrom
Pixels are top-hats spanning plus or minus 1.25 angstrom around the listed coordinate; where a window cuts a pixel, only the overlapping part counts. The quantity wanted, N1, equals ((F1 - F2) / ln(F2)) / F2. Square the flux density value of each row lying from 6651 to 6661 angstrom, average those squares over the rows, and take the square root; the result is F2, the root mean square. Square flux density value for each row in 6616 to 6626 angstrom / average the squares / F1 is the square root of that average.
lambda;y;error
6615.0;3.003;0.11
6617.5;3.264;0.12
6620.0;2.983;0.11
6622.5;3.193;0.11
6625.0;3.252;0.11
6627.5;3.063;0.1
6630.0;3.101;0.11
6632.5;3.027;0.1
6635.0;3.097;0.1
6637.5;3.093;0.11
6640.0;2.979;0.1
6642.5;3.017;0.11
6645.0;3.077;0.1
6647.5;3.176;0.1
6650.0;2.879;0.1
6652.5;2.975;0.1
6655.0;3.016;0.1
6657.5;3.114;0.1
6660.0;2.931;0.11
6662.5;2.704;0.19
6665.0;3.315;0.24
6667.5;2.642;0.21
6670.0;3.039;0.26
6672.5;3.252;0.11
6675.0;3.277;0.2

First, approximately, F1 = 3.18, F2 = 3.01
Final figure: 0.050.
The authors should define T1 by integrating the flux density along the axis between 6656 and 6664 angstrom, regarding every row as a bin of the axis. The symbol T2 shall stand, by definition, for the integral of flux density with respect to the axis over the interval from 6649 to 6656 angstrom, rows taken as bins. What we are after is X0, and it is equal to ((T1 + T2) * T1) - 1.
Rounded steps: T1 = 23.5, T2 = 20.7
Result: 1035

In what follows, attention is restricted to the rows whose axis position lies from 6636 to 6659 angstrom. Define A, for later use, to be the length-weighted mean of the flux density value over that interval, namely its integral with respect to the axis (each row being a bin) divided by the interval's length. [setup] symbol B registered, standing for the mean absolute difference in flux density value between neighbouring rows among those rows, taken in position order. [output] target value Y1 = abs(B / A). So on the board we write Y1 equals 0.035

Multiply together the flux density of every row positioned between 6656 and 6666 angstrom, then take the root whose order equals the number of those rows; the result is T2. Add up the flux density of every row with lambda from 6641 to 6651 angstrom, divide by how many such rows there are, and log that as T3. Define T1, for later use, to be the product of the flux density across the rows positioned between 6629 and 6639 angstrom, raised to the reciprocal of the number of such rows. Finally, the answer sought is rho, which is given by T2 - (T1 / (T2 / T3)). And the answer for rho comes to -0.10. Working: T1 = 3.08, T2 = 3.01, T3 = 3.04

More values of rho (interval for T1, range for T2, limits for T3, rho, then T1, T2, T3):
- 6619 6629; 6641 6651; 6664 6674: -0.11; 3.12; 3.04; 3.06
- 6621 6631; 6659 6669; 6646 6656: -0.40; 3.15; 2.89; 3.01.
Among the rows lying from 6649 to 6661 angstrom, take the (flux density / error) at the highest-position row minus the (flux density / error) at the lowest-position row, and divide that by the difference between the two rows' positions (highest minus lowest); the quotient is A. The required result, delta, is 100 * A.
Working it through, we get -21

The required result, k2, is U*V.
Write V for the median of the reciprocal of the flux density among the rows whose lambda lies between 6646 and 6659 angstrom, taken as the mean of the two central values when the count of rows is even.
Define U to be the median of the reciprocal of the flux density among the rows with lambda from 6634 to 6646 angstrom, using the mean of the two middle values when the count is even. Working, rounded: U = 0.325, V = 0.332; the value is 0.108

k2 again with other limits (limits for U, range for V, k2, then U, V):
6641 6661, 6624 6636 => 0.107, 0.332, 0.323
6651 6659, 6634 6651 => 0.108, 0.332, 0.325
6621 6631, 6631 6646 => 0.104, 0.318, 0.328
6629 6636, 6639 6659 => 0.107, 0.323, 0.332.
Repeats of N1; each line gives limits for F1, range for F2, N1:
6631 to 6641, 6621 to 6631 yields -0.029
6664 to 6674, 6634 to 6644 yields 0.008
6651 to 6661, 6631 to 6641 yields -0.012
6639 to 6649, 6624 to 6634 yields -0.014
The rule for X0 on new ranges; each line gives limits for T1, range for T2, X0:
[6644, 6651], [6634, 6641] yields 911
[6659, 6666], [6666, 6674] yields 931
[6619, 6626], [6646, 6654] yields 1014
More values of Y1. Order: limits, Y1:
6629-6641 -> 0.021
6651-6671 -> 0.107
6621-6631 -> 0.030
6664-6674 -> 0.140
